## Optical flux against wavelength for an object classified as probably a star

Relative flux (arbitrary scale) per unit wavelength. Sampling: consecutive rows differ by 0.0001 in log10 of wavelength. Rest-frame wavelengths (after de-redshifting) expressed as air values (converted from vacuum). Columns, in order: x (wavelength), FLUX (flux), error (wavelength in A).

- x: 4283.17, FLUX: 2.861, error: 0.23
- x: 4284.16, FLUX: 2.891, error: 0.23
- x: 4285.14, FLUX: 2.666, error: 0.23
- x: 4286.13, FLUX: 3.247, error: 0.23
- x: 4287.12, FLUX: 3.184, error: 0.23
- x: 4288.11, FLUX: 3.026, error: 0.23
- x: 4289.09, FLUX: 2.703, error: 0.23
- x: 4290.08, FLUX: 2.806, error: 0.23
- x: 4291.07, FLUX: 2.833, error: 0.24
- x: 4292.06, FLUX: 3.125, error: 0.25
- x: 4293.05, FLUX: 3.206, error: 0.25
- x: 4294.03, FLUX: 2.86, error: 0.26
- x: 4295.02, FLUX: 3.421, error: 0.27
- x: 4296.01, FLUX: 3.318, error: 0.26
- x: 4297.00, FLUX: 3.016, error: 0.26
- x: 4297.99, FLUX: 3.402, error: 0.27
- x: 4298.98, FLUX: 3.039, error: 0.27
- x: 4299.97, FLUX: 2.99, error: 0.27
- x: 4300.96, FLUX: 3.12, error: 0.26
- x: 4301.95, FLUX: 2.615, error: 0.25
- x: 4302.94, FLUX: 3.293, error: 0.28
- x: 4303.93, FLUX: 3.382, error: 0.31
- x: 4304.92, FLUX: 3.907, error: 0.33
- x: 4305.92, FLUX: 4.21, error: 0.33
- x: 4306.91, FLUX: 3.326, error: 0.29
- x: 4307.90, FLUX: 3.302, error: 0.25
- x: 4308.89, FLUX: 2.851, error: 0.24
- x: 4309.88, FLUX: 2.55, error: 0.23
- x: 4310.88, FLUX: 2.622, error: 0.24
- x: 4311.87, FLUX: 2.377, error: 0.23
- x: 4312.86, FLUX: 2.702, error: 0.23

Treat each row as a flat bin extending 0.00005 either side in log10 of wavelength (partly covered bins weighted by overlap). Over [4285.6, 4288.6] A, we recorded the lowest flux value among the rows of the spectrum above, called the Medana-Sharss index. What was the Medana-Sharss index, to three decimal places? 3.026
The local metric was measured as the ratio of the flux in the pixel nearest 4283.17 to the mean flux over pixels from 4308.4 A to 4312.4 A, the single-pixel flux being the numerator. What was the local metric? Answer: 1.10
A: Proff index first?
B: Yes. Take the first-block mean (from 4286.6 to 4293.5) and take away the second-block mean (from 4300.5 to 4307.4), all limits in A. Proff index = -0.4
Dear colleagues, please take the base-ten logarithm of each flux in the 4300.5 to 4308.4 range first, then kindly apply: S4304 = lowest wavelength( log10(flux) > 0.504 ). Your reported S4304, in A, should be 4302.94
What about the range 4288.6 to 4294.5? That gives 4293.05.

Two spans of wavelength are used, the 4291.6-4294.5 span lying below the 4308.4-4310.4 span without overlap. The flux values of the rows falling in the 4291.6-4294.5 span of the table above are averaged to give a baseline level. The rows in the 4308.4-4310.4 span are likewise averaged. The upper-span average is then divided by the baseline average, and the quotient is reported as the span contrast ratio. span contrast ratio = 0.88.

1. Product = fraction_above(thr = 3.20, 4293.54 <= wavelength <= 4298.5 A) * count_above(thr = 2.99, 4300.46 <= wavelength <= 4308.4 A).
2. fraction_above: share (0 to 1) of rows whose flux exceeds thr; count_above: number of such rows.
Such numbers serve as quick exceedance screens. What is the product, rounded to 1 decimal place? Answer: 4.2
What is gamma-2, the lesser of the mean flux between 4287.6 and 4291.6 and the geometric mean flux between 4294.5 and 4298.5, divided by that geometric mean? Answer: 0.87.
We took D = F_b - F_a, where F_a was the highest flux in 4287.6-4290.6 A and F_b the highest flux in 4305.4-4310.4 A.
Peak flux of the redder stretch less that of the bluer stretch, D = 1.2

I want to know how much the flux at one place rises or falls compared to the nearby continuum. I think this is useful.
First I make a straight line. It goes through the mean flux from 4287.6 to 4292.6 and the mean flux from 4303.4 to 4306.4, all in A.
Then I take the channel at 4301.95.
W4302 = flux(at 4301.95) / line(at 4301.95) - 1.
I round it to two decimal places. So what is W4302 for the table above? -0.28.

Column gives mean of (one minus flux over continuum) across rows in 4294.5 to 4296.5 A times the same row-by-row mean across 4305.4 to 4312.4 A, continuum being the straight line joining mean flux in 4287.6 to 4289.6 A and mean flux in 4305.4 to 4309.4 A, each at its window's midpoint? -0.012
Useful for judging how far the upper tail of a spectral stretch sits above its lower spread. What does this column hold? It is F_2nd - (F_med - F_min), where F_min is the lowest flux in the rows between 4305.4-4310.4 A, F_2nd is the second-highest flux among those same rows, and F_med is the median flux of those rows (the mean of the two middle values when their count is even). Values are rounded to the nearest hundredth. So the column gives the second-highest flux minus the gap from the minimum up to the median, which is 2.57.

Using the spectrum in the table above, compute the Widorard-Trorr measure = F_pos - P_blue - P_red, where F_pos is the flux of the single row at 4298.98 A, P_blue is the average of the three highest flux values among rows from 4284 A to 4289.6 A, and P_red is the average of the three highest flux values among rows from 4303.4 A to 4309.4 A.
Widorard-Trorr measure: -3.95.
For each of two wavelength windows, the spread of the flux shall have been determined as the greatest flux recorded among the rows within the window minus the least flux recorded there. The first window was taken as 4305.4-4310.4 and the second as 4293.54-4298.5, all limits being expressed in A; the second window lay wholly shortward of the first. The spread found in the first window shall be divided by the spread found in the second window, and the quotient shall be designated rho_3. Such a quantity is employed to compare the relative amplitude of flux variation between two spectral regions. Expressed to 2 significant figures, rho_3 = 3.0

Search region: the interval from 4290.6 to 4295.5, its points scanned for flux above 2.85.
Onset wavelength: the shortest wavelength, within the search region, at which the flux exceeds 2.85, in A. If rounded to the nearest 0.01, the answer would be 4292.06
